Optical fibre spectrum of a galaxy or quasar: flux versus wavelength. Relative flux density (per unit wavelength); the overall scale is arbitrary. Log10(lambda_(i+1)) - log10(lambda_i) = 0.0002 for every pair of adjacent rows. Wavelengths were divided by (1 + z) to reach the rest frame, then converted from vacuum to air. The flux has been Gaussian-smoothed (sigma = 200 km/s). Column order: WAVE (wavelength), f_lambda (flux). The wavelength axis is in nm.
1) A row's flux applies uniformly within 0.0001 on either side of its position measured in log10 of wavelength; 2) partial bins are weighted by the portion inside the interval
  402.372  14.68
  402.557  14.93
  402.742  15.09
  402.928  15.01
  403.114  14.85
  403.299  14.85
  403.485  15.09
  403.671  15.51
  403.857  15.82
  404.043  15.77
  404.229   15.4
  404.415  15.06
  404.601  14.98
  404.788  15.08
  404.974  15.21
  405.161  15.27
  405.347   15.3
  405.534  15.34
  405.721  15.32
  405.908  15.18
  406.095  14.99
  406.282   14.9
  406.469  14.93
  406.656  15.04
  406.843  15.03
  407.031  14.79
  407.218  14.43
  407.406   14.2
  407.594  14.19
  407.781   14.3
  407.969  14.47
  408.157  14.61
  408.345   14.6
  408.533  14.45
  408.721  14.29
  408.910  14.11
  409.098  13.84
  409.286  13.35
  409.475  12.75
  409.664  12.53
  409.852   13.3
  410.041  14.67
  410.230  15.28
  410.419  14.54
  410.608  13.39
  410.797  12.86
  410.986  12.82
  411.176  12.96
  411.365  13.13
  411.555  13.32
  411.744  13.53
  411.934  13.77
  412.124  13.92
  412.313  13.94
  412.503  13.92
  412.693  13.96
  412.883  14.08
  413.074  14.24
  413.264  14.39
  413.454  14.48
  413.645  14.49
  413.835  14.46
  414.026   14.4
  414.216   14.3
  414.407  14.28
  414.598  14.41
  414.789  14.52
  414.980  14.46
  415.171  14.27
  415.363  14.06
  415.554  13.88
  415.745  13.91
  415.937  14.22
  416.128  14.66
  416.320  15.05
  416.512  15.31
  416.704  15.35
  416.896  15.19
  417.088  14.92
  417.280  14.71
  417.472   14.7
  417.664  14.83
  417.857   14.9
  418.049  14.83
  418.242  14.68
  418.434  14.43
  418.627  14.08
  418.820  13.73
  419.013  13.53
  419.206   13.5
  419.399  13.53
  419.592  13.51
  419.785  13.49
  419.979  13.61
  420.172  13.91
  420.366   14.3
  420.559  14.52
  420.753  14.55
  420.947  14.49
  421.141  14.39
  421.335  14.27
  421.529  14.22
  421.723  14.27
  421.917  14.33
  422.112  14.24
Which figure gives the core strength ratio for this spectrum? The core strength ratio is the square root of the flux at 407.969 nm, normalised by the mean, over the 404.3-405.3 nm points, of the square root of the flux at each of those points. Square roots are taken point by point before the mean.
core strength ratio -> 0.98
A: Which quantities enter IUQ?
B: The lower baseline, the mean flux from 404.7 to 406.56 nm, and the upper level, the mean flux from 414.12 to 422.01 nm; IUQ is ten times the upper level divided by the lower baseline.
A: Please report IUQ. 9.5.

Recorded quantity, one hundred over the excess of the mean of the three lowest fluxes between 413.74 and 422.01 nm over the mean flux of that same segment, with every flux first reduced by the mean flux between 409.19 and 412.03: -118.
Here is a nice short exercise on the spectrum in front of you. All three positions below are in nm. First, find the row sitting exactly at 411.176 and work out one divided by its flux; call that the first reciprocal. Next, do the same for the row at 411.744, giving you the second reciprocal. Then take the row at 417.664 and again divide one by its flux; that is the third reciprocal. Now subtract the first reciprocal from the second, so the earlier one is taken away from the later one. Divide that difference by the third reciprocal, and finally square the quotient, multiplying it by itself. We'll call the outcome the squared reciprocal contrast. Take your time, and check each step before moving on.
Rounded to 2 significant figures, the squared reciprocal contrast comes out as 0.0023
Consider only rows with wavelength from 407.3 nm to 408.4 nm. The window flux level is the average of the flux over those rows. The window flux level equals 14.4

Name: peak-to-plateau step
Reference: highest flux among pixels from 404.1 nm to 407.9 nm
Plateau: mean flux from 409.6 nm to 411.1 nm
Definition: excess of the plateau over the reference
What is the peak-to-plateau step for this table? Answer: -1.7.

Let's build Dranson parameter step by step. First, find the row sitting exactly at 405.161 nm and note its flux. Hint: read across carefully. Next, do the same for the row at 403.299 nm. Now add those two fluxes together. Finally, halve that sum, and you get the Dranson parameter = 15.1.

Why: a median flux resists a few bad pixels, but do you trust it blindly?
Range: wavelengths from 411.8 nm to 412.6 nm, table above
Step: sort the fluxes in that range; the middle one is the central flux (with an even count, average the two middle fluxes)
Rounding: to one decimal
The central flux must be 13.9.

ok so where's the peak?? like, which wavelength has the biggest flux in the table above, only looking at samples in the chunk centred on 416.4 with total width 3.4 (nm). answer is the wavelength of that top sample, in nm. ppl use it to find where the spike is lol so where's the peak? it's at 416.704 nm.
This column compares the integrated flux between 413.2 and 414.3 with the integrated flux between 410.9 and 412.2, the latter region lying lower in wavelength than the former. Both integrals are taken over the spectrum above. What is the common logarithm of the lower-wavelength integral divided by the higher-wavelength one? 0.0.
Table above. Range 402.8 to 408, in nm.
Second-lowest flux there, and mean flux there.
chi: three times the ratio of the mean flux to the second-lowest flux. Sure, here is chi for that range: 3.17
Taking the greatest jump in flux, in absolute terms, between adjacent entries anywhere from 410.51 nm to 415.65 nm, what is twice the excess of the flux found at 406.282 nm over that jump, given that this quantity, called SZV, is 28.7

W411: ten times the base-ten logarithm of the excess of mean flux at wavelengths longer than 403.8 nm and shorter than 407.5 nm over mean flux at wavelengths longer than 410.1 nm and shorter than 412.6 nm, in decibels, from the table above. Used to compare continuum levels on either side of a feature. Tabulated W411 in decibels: 1.6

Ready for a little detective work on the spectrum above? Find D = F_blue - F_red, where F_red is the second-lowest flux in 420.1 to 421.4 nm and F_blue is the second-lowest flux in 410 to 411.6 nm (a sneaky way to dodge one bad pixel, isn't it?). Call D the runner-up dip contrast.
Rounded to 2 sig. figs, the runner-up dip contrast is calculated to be -1.4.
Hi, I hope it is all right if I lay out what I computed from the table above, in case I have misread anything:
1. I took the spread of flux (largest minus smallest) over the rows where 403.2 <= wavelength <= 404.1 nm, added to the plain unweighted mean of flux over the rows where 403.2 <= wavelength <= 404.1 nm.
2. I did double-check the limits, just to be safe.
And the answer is 16.4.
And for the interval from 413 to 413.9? 14.7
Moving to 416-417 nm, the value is 15.8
